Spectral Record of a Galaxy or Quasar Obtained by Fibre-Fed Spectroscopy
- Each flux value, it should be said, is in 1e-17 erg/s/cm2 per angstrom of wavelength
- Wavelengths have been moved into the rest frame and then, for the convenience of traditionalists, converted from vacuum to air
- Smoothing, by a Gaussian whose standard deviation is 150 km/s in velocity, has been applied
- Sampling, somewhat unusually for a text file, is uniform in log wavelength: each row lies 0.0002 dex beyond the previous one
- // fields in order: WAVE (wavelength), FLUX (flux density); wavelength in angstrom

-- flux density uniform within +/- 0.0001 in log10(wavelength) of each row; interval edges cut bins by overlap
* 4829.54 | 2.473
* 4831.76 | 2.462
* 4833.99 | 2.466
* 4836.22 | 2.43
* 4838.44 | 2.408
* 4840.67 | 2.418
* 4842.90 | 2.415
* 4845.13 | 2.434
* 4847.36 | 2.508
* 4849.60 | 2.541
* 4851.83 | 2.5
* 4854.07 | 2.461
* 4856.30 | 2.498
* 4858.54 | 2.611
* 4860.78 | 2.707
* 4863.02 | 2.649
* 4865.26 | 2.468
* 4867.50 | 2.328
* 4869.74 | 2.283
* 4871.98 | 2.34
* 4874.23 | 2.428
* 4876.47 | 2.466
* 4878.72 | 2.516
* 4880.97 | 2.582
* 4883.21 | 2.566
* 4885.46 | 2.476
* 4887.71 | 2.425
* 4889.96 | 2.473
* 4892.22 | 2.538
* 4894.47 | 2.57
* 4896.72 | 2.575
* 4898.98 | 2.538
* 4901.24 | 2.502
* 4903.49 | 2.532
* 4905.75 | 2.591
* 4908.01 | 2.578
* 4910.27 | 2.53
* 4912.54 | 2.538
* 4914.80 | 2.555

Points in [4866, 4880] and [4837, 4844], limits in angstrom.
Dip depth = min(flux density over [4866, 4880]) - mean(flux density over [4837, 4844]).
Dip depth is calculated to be -0.13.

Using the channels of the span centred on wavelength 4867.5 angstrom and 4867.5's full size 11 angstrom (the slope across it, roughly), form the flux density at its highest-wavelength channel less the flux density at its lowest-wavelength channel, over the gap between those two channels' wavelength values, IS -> -0.034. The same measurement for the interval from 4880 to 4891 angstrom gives -0.012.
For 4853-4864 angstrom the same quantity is 0.021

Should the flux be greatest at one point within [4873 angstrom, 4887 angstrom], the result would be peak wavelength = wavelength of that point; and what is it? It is 4880.97 angstrom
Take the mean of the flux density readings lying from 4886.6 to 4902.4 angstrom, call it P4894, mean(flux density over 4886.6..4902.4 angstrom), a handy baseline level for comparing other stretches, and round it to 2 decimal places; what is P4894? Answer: 2.52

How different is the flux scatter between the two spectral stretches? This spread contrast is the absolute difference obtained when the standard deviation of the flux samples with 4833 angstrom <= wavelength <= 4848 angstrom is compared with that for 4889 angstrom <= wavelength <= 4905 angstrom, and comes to 0.00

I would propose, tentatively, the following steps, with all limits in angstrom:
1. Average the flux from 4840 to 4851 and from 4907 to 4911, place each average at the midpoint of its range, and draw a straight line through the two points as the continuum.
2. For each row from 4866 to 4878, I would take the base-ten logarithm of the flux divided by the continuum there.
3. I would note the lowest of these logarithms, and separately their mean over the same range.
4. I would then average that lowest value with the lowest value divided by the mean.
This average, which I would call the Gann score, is 0.8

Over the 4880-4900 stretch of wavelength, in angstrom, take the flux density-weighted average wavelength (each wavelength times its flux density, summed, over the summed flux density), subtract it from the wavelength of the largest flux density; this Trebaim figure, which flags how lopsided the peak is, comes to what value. -9.0 angstrom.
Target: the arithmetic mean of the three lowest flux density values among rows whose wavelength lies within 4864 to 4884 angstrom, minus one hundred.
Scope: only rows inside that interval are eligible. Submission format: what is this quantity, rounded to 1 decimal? -97.7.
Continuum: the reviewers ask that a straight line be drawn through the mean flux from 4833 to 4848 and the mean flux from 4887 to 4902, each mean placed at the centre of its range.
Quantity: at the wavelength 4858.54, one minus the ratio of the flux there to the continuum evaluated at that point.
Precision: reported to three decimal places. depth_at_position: -0.059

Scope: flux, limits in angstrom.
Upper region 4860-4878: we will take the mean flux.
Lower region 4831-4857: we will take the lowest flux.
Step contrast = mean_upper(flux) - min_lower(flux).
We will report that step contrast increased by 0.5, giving 0.55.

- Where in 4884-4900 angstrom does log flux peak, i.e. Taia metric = 4896.72 angstrom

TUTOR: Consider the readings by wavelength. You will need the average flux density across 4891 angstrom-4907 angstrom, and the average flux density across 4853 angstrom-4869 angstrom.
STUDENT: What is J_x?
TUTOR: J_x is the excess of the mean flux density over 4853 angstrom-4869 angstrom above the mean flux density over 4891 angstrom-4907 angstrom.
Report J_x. -0.02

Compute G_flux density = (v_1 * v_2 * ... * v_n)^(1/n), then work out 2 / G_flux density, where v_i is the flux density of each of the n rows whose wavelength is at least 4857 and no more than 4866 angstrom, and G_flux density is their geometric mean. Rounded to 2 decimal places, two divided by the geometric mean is 0.77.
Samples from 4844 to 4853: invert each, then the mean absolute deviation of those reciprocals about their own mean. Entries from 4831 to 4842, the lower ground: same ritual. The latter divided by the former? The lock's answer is 0.7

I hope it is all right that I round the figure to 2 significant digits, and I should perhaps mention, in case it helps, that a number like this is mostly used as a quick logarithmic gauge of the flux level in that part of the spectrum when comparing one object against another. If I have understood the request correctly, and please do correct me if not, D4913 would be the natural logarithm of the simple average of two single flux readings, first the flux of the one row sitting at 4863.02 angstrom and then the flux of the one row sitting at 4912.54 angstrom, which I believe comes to 0.95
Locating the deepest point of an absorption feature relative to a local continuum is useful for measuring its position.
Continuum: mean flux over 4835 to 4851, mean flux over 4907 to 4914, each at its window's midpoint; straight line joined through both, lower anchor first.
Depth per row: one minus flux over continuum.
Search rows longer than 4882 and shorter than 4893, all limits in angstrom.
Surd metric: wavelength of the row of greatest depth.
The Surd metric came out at 4887.71 angstrom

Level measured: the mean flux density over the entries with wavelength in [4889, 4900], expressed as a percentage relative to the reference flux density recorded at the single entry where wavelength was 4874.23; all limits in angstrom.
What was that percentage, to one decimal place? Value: 104.6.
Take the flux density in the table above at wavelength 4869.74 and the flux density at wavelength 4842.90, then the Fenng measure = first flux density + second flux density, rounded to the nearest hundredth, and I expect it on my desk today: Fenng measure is 4.70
